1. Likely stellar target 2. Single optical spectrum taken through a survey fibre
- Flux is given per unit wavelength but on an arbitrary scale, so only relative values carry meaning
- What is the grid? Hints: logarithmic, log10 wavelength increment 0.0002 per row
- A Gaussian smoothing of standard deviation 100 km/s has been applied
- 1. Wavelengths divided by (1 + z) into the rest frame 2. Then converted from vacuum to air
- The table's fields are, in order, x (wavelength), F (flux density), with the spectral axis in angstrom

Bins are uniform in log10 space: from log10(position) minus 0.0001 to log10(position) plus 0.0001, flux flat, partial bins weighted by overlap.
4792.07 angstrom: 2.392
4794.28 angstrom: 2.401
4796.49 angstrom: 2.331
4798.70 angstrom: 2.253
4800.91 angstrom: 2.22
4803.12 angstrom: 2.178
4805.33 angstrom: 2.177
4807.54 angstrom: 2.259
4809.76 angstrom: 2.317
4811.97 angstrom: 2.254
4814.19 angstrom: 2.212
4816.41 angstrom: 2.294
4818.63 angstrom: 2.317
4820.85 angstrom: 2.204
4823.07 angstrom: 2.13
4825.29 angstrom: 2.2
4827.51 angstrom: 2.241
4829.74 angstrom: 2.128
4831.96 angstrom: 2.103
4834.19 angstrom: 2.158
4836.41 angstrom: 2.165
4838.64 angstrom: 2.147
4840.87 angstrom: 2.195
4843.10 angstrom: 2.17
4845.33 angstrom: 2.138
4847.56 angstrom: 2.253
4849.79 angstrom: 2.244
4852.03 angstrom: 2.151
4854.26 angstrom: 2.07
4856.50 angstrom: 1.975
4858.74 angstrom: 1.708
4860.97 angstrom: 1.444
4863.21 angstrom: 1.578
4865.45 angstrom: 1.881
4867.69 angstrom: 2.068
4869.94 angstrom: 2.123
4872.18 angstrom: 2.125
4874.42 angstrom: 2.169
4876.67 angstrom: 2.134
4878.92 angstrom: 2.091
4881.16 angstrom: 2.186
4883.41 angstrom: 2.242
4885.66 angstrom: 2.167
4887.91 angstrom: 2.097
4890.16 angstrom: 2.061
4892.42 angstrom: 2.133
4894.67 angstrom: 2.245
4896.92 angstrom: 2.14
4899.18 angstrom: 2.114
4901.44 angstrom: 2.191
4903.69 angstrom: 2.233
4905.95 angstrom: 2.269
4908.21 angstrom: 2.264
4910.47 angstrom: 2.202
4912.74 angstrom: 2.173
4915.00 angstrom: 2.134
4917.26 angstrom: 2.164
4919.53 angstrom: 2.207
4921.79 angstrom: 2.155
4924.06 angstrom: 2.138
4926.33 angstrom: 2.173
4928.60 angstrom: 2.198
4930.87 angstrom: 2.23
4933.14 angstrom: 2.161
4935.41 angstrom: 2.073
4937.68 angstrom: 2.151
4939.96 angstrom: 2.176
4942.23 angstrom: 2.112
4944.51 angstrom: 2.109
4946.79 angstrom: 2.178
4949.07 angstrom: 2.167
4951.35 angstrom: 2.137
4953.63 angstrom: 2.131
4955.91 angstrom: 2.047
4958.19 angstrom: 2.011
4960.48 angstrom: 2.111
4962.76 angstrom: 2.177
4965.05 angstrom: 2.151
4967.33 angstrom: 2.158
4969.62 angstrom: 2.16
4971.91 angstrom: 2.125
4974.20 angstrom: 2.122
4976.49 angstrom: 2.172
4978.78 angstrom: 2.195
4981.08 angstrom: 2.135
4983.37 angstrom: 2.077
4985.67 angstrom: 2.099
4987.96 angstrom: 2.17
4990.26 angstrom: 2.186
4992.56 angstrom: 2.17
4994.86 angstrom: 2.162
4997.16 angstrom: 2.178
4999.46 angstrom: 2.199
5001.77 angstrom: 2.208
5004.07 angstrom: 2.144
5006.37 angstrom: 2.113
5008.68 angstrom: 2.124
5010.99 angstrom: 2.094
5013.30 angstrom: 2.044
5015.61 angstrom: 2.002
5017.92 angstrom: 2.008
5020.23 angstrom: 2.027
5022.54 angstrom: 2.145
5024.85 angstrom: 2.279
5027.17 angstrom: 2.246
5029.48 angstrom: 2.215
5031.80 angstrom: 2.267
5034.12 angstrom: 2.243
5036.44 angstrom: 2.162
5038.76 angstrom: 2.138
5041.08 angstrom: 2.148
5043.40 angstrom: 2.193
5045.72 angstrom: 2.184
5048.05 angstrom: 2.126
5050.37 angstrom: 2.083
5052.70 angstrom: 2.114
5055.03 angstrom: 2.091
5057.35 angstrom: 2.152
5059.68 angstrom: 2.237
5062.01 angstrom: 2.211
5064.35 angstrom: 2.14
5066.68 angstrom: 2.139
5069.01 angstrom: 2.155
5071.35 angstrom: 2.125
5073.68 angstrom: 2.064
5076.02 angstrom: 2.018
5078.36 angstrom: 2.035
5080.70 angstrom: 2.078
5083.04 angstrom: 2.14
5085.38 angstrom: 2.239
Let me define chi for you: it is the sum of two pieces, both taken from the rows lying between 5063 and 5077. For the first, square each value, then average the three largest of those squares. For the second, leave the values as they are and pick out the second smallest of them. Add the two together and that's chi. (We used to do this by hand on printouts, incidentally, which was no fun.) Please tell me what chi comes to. 6.7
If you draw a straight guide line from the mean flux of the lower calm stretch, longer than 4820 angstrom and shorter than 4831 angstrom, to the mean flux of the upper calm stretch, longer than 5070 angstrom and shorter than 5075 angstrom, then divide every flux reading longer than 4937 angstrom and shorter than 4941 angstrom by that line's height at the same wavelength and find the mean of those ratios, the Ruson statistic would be 1.01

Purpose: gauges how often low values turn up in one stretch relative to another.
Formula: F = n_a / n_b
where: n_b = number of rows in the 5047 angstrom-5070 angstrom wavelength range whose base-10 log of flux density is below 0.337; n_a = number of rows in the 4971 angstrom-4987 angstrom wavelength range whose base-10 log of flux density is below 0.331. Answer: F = 0.6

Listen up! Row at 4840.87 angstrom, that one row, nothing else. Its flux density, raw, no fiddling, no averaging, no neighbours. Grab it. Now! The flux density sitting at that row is 2.195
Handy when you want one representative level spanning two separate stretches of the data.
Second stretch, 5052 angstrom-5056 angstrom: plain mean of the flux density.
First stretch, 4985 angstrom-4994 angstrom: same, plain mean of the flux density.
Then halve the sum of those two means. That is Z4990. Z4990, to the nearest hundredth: 2.13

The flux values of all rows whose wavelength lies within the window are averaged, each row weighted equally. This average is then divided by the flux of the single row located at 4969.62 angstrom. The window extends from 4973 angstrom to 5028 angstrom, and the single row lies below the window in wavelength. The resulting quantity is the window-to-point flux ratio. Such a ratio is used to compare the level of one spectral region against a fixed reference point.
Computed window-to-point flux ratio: 0.99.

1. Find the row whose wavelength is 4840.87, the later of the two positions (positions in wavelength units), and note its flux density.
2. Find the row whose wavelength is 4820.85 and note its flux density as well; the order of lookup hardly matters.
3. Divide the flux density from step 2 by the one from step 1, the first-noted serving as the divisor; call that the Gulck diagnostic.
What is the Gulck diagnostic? 1.00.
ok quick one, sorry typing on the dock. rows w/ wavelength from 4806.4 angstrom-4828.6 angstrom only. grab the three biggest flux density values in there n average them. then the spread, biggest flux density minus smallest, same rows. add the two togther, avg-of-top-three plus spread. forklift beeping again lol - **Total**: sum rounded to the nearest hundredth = 2.50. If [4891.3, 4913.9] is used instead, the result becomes 2.41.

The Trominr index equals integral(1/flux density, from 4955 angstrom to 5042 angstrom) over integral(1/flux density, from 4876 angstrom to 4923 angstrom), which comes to 1.9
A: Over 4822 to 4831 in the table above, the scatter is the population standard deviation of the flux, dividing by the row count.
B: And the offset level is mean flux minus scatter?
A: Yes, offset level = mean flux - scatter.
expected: 2.13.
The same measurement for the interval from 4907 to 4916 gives 2.15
